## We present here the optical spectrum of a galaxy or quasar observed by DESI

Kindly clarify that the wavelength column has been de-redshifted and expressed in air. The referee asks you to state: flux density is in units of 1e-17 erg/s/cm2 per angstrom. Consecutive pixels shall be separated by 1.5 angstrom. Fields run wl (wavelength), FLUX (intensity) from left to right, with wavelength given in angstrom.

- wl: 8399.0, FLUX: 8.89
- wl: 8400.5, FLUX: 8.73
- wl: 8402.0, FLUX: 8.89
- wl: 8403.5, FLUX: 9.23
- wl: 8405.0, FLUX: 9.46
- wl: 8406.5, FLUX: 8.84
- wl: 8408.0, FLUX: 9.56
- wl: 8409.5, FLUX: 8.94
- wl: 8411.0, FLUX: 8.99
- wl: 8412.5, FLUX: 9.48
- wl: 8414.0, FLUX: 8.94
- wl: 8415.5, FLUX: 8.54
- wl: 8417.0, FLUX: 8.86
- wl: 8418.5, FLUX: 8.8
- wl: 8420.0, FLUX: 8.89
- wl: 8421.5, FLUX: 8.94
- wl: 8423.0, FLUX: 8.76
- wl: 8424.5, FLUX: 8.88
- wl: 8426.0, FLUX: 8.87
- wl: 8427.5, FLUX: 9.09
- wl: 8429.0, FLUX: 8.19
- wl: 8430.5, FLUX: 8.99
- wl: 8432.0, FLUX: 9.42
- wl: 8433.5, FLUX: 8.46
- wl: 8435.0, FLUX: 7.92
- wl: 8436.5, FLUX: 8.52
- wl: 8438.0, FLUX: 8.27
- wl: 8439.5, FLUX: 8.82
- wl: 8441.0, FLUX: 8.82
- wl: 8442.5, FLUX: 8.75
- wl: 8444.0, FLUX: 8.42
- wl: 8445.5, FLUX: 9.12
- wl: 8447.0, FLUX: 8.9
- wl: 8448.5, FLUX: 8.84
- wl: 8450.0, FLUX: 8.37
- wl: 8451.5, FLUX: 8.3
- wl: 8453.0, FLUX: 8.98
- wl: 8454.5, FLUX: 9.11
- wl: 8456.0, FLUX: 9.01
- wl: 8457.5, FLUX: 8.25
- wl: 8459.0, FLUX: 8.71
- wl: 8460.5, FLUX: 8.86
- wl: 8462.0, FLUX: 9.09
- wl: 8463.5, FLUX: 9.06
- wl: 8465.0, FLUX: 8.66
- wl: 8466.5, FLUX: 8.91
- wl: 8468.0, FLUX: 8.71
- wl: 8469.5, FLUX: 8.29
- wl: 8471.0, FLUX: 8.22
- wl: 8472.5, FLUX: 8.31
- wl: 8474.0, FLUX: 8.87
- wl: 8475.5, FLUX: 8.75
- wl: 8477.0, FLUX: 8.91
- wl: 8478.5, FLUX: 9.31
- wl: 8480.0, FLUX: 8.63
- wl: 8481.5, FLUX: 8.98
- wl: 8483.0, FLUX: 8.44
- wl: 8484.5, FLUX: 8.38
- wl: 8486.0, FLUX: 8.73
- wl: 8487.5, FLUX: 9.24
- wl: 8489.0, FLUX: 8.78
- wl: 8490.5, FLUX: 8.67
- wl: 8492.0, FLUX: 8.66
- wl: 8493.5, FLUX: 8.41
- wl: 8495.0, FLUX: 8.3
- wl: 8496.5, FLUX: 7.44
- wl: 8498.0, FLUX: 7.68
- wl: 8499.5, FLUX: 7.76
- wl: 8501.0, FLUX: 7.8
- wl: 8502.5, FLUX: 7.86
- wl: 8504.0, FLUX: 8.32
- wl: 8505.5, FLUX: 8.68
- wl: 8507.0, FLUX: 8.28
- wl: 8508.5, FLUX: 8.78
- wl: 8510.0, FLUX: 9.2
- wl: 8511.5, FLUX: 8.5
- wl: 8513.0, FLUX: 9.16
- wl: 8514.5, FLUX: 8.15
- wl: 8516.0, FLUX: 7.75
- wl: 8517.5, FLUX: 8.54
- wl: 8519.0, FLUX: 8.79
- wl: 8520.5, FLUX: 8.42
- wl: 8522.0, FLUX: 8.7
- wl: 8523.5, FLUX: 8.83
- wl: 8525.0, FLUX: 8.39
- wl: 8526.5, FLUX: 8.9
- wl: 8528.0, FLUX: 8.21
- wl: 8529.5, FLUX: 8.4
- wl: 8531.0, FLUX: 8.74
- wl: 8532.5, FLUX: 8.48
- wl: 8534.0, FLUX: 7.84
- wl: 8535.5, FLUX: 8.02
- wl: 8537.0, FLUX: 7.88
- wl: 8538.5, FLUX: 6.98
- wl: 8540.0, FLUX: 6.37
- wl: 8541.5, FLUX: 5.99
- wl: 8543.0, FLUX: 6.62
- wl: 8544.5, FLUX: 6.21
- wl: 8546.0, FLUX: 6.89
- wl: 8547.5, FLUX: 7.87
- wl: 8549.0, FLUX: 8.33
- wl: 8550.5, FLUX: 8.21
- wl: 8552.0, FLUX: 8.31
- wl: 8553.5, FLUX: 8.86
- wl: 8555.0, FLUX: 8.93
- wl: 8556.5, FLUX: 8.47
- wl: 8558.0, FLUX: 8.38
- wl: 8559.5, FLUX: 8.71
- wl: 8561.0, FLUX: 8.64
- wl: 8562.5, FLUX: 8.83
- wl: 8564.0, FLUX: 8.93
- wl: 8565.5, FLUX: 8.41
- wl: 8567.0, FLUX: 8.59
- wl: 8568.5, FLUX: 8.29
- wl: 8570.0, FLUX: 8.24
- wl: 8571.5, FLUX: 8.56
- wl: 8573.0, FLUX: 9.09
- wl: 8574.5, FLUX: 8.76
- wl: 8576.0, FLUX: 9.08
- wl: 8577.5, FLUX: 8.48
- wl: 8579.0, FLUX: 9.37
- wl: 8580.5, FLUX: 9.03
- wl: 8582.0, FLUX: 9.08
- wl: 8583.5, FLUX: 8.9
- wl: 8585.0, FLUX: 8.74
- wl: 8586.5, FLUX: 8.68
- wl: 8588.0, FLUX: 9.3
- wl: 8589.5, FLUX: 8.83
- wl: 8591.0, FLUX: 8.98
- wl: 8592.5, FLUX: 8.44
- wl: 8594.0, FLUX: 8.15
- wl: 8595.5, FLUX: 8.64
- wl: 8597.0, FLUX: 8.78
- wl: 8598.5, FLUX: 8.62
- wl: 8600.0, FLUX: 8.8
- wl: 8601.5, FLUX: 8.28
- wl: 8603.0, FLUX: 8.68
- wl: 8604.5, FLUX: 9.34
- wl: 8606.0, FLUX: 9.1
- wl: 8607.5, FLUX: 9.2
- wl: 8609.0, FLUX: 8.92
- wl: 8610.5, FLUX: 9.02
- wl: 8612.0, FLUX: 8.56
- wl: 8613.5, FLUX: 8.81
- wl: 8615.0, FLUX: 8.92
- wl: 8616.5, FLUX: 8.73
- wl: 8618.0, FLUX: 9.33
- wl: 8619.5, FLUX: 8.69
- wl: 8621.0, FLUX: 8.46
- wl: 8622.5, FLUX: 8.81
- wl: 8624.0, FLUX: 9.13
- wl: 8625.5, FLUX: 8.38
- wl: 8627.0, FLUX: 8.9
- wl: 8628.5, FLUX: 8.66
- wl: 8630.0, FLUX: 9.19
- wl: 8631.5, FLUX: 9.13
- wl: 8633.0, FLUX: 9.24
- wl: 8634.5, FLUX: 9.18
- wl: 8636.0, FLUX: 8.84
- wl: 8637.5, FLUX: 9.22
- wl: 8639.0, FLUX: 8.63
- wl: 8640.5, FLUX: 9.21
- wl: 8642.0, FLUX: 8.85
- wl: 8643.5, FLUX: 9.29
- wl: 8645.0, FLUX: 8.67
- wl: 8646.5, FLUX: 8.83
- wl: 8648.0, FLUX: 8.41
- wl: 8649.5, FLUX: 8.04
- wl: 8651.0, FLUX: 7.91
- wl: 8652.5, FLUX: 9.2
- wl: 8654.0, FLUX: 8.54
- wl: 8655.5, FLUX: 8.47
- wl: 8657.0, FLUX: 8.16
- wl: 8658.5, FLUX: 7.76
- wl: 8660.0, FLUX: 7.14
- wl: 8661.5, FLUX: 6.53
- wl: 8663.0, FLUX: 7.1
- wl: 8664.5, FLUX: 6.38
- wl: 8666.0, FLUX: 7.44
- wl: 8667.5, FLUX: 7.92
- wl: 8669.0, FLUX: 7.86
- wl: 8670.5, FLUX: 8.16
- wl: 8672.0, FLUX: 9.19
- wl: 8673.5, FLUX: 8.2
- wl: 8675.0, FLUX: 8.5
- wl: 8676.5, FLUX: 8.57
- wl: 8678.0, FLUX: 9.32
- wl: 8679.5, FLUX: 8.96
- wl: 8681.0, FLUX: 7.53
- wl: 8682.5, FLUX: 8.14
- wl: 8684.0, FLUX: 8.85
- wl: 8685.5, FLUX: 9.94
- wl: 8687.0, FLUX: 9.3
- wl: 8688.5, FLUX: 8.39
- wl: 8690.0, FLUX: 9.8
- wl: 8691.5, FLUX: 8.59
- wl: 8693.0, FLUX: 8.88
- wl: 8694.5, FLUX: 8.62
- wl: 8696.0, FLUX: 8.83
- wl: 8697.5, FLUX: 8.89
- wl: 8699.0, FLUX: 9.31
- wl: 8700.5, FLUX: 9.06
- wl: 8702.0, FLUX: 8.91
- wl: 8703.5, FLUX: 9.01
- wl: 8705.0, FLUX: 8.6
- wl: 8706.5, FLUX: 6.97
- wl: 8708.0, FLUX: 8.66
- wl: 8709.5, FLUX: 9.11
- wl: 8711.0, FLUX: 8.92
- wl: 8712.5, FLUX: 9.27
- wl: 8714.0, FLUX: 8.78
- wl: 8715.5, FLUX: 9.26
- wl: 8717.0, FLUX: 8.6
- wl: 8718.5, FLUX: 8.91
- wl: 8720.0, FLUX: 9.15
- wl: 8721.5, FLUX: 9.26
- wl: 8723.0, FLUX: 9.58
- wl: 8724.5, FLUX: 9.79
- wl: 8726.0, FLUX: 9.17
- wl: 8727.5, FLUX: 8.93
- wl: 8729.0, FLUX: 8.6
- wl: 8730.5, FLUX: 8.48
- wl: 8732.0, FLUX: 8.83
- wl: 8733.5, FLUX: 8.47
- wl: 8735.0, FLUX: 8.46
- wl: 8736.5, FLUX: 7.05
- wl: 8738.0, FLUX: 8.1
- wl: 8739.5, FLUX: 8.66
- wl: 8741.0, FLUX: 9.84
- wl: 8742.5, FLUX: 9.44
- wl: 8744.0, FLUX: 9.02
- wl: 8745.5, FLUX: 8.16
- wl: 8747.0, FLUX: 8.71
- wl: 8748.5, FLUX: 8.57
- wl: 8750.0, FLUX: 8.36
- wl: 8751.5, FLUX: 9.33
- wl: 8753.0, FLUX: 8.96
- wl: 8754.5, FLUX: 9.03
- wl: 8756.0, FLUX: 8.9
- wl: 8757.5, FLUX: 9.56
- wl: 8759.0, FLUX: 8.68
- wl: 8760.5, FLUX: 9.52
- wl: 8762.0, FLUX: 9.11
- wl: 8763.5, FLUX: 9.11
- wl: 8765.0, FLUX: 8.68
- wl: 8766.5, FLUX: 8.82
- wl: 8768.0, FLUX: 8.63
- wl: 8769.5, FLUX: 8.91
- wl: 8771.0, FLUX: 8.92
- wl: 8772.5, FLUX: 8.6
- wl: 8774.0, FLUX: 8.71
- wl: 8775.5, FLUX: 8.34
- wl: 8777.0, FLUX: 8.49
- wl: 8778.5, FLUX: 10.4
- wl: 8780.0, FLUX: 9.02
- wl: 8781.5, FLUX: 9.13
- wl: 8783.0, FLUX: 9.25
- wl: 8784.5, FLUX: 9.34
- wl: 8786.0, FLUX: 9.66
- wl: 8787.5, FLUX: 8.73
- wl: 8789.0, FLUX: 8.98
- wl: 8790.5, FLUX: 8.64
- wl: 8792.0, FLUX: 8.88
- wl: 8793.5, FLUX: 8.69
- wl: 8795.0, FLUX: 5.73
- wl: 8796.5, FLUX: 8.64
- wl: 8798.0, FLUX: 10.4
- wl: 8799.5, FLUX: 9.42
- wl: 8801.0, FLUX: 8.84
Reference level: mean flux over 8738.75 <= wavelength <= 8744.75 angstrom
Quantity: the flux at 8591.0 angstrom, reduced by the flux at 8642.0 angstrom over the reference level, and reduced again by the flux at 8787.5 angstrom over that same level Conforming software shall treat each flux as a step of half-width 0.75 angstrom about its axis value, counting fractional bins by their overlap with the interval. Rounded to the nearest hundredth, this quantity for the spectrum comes 7.08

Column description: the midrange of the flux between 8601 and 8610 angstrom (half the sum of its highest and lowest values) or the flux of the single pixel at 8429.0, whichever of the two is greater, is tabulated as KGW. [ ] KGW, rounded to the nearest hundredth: 8.81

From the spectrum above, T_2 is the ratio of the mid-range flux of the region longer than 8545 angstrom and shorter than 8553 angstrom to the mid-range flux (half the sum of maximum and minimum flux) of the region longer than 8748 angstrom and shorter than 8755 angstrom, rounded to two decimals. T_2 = 0.86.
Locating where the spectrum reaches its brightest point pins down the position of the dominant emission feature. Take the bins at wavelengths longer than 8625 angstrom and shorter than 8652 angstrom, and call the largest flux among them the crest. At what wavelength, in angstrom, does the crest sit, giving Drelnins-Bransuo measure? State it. 8643.5 angstrom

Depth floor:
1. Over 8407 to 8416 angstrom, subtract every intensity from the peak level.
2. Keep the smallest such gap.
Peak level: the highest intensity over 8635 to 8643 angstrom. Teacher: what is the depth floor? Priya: -0.34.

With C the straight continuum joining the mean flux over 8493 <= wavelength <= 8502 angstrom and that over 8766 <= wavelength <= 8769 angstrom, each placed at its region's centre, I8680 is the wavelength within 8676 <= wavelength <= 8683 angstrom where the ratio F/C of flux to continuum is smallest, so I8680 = 8681.0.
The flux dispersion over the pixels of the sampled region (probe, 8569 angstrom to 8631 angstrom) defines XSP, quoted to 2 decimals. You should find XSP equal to 0.31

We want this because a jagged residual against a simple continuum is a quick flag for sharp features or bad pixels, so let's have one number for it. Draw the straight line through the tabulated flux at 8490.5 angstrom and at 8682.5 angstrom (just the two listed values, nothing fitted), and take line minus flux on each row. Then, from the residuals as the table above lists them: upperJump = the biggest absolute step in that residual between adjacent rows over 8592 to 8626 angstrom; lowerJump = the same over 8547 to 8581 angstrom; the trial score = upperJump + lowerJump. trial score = 1.6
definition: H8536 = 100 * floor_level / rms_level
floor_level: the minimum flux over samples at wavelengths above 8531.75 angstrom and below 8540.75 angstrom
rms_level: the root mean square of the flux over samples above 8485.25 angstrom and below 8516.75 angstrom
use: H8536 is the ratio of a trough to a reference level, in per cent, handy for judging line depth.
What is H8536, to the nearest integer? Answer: 76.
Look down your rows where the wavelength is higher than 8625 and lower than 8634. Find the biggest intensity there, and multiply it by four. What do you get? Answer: 37.0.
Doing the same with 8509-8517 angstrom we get 36.8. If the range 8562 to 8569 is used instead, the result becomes 35.7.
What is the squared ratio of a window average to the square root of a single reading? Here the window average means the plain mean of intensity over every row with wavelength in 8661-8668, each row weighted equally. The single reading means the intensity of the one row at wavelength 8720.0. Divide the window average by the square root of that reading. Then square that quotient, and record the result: 5.5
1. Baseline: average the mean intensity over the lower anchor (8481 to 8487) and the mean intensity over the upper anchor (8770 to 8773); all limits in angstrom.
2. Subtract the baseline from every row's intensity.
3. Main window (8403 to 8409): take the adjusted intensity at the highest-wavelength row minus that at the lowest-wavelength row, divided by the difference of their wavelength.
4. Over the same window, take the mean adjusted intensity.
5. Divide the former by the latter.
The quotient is 0.13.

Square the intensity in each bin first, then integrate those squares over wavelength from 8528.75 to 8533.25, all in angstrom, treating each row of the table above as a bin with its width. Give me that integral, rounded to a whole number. 328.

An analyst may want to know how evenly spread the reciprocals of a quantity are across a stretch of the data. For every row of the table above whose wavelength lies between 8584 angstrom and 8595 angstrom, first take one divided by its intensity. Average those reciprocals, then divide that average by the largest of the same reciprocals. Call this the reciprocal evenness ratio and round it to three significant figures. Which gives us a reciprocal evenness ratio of 0.935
